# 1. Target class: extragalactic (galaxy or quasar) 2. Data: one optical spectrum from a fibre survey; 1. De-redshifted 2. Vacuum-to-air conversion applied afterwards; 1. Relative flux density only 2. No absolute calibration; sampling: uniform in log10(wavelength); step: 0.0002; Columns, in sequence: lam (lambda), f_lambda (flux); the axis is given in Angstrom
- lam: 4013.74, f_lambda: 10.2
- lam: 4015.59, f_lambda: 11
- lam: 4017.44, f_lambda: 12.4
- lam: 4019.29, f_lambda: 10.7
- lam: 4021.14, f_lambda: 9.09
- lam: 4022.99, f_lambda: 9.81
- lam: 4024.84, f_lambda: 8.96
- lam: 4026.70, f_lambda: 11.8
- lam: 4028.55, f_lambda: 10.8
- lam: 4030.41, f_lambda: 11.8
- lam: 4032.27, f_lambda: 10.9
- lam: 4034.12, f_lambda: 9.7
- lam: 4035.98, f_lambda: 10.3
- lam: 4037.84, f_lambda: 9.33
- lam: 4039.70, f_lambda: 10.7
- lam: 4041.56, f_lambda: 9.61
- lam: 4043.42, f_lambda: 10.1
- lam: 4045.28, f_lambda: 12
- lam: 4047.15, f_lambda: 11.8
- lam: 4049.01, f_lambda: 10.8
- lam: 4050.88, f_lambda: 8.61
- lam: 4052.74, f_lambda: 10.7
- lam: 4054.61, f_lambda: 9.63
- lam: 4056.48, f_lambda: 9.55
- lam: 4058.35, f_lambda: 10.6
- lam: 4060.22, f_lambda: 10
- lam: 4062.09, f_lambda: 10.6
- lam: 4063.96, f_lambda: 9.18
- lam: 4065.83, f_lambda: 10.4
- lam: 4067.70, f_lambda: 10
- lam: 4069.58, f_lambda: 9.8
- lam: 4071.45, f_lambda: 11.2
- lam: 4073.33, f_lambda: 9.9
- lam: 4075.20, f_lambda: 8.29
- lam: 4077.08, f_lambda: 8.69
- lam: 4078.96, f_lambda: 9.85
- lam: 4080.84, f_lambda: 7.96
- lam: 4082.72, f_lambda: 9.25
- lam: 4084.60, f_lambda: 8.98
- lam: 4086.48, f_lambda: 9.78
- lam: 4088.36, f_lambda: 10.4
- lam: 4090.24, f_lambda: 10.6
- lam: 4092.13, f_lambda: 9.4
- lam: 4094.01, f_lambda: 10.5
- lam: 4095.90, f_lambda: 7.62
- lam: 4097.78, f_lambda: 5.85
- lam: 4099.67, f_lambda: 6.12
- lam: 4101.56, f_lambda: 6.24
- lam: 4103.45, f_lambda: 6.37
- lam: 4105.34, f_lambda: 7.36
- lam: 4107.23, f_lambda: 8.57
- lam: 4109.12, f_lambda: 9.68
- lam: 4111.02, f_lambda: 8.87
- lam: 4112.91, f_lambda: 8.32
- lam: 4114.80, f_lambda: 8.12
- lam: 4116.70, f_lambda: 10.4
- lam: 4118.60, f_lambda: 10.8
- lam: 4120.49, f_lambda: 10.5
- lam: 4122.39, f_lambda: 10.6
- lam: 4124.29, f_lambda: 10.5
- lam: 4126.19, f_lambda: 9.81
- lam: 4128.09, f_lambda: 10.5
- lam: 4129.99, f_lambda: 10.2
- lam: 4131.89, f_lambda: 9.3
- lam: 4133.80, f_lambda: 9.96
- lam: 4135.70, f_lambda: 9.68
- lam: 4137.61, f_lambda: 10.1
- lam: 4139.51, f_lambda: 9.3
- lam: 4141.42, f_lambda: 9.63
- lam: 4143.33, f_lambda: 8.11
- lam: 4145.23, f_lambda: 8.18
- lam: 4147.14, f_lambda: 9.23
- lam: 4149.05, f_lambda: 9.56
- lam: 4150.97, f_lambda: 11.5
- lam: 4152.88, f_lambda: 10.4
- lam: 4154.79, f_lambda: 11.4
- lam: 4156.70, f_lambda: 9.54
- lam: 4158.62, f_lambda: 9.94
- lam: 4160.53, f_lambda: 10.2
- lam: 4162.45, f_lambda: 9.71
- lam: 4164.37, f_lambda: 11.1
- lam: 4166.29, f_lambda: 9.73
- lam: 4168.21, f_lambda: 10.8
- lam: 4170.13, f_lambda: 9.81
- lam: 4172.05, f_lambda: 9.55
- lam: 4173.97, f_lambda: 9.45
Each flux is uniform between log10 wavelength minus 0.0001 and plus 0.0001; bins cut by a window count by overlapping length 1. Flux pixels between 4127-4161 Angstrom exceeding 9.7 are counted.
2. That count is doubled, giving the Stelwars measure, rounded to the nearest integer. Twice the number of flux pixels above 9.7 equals 18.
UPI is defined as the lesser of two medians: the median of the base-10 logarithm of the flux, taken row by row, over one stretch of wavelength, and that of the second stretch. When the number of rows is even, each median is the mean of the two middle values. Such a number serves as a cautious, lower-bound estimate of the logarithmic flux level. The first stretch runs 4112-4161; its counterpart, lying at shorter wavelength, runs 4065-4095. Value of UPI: 0.99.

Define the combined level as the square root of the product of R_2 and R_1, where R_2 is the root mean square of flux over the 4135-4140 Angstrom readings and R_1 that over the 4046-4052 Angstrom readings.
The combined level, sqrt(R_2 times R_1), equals 10.1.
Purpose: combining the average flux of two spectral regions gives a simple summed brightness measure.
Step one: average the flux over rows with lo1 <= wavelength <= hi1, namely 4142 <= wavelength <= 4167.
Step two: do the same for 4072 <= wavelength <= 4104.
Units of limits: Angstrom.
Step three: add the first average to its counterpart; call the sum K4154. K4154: 18.5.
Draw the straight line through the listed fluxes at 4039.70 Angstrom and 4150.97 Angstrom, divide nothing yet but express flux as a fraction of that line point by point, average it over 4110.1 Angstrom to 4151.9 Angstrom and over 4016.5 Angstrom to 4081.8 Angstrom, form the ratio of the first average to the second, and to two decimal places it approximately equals 0.90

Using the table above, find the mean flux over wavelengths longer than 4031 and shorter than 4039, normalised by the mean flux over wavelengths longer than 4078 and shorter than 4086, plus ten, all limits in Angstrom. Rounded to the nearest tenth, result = 11.1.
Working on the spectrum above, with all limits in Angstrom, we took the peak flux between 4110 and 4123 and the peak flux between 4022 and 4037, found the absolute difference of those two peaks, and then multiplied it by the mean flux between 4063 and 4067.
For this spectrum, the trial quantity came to 10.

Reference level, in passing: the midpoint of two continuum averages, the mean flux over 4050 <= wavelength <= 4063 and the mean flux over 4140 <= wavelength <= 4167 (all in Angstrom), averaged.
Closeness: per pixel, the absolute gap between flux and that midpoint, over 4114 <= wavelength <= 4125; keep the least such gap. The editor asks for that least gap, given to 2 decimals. 0.49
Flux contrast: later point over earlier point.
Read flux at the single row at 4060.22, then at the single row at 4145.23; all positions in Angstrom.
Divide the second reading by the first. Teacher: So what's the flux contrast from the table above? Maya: 0.82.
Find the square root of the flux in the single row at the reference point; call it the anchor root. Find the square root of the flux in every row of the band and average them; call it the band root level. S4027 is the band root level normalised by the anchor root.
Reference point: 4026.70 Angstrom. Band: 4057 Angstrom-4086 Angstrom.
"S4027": 0.903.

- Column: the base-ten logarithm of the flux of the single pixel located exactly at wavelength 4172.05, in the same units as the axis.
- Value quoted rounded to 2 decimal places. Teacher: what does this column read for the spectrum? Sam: 0.98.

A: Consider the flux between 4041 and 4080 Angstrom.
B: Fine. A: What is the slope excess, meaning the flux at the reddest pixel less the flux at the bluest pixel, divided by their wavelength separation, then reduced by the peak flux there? -12.0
